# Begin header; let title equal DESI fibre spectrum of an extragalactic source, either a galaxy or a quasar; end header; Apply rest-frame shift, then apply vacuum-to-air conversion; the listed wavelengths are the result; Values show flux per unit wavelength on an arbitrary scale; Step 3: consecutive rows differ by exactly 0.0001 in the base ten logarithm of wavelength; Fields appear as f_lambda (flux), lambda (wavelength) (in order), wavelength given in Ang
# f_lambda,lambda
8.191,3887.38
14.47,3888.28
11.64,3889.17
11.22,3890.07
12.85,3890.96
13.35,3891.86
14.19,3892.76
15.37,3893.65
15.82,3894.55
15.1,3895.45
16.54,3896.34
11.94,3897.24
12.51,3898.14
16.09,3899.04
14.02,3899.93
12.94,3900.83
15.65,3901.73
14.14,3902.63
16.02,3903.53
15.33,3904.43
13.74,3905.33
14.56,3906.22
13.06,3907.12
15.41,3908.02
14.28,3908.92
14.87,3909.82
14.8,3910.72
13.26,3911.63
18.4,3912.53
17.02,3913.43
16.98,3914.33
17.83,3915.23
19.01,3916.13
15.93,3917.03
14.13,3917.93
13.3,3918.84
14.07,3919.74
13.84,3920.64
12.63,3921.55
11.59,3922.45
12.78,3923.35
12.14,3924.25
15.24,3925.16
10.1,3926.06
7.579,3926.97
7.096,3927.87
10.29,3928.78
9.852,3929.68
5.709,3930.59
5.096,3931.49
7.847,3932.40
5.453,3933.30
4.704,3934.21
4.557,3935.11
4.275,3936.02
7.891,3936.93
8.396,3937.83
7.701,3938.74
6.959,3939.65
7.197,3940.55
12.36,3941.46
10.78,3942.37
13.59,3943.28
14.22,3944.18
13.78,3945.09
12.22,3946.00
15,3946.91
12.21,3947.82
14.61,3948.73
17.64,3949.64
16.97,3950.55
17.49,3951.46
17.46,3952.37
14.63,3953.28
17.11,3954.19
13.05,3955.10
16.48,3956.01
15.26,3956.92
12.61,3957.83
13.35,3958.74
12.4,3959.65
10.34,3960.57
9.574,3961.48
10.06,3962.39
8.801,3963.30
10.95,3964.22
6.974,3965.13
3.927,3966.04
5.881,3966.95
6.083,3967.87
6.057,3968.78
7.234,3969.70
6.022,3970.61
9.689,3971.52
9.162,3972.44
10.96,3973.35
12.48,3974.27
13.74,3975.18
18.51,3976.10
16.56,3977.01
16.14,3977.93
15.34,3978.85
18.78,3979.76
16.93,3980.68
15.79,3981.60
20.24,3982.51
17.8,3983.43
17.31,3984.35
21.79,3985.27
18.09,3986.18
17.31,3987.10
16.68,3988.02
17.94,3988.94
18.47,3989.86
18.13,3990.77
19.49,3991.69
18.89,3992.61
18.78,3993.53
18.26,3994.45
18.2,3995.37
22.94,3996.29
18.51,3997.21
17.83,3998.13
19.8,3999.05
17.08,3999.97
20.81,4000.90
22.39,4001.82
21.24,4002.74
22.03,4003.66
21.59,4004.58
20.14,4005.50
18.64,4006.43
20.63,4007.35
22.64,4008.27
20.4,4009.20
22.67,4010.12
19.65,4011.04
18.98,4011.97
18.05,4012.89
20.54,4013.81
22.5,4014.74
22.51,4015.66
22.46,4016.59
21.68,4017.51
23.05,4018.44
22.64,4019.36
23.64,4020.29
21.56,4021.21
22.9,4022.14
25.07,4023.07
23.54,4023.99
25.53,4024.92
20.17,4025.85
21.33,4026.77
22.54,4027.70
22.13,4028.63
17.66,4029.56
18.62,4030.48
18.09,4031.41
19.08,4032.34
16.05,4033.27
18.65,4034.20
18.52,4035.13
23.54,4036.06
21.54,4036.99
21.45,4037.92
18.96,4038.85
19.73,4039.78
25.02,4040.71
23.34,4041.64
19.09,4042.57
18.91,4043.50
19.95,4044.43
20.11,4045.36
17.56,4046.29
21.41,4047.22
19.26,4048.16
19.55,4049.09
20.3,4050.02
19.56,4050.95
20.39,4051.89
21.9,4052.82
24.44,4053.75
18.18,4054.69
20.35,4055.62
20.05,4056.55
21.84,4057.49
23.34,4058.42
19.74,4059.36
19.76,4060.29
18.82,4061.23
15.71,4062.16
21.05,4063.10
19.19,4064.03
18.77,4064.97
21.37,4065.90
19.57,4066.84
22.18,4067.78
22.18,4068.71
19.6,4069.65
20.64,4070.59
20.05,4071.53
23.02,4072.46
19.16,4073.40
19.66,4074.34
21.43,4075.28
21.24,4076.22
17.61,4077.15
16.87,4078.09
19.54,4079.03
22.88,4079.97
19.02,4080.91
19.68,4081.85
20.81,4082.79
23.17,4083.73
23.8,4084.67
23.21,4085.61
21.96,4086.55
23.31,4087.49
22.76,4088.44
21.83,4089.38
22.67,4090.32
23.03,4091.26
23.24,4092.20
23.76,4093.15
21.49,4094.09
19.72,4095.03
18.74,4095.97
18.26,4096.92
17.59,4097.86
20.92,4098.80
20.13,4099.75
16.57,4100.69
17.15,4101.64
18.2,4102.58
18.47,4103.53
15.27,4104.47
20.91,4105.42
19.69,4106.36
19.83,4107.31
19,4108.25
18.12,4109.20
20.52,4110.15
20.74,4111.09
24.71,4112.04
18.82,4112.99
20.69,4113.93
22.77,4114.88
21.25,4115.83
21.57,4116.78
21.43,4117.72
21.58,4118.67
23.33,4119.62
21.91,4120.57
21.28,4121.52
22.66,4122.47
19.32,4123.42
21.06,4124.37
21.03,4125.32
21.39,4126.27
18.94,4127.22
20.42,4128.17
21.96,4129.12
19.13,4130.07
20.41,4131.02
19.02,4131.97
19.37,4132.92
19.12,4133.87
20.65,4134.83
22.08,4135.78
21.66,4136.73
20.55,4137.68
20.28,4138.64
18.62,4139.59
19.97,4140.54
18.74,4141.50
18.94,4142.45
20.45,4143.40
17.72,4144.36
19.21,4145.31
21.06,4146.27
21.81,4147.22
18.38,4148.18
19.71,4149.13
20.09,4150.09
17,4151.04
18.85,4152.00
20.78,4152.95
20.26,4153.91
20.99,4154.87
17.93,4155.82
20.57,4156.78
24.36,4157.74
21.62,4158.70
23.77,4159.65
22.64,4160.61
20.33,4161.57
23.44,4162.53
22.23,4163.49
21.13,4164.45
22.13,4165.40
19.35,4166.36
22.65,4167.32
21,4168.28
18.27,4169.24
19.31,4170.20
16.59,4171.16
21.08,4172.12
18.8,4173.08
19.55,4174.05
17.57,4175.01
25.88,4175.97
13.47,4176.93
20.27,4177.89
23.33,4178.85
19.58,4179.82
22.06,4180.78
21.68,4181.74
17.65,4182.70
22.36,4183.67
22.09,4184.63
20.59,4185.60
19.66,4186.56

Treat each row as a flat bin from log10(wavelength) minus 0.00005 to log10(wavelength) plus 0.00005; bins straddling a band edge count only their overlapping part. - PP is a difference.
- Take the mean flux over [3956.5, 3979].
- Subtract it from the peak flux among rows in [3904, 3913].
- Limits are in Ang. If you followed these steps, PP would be 8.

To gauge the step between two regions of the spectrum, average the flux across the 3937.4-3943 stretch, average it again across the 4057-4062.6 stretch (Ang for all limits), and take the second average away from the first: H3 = -11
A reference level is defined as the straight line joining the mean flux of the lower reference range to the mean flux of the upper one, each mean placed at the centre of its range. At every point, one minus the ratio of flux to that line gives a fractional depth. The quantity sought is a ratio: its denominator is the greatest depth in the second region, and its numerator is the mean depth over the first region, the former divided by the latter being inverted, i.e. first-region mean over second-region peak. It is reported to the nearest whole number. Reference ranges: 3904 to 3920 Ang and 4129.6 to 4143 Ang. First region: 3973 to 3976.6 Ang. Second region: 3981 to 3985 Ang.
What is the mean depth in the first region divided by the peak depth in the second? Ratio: 3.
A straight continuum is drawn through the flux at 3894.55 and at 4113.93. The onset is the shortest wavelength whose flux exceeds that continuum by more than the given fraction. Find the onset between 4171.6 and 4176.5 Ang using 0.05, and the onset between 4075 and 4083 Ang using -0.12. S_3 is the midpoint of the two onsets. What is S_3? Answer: 4125.6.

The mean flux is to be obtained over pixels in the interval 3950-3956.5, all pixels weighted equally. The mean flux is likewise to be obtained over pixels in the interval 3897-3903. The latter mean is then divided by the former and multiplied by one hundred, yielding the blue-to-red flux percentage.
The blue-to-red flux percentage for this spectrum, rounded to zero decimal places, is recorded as 86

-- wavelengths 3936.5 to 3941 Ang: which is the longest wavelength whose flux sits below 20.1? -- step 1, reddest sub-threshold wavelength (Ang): 3940.55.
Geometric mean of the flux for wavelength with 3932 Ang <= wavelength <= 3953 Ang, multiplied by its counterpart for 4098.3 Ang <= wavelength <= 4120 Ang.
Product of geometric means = 200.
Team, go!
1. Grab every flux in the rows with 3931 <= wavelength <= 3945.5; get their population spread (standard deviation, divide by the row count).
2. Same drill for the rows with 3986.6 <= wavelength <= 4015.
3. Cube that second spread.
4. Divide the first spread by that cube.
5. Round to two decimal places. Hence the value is 0.56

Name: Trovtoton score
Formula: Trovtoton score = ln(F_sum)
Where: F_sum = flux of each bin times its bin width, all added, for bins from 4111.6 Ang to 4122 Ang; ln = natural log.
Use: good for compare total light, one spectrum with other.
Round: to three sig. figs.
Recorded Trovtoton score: 5.42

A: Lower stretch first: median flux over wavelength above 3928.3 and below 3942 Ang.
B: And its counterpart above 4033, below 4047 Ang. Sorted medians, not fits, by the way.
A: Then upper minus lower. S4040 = 13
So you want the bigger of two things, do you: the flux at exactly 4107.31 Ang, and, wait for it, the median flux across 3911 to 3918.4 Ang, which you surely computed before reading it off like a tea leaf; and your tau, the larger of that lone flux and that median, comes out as 19.8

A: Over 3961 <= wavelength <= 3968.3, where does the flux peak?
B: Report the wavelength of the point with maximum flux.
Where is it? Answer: 3964.22 Ang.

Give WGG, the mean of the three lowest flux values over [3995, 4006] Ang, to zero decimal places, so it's 18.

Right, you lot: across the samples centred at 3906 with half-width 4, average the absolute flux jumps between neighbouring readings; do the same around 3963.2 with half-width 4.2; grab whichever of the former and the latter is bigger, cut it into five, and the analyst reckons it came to 0.39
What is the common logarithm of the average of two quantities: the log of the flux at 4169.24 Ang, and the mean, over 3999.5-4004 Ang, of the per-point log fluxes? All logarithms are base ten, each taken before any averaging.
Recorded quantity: 0.110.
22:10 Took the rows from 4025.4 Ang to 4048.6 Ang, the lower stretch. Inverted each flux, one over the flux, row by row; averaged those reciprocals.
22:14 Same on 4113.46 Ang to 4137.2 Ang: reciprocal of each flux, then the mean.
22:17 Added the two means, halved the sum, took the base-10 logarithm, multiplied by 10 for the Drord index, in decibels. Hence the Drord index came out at -13.1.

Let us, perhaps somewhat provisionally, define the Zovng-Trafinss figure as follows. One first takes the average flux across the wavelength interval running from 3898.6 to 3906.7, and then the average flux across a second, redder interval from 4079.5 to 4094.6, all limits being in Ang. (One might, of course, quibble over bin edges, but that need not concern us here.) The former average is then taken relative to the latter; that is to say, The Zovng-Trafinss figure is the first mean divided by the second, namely 0.66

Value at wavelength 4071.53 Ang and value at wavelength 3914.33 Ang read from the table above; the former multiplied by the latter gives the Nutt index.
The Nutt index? 340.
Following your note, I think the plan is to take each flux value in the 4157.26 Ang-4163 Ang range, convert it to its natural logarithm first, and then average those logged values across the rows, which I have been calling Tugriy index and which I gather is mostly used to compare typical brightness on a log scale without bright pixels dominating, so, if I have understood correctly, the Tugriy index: 3.12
